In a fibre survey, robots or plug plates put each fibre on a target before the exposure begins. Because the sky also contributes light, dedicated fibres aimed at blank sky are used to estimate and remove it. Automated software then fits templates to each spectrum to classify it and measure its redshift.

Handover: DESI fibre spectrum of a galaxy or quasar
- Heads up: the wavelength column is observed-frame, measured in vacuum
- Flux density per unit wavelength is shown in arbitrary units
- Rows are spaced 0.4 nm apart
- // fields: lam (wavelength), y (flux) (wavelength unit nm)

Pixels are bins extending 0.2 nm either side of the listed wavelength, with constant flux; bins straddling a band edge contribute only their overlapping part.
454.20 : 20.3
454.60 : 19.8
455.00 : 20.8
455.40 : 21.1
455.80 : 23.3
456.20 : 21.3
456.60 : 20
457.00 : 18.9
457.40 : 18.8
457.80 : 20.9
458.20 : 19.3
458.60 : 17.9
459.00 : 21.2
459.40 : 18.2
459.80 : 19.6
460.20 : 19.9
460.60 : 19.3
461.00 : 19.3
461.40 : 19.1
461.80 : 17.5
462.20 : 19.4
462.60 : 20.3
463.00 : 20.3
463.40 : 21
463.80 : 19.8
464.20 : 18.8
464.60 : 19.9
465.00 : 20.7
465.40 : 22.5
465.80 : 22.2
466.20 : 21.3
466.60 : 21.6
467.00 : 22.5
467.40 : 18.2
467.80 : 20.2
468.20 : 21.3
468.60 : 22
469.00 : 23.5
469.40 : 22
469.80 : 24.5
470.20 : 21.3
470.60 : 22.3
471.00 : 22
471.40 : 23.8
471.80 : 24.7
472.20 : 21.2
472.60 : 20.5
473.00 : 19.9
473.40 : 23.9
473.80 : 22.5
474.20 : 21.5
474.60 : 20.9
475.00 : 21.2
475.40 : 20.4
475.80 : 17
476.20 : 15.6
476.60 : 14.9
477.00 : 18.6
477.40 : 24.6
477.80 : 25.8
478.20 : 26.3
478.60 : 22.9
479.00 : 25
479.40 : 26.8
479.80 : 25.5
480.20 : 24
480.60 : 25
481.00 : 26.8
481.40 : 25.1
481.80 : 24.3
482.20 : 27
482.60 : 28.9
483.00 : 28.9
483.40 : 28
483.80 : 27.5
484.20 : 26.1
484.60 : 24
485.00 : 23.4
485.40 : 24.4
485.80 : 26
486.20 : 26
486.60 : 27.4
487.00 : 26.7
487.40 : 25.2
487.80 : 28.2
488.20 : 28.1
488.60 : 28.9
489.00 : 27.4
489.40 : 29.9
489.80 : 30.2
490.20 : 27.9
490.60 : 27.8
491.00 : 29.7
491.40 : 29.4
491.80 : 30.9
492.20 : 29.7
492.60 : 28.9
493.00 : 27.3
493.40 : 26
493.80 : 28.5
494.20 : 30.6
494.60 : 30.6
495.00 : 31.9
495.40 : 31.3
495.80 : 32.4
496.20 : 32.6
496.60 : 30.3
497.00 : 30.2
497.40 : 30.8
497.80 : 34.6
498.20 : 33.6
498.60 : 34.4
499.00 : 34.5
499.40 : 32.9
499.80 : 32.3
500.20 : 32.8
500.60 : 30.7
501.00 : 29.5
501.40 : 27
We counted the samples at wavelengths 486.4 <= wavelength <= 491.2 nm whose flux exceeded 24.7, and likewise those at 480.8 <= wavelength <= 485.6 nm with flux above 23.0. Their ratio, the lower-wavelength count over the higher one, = 1.0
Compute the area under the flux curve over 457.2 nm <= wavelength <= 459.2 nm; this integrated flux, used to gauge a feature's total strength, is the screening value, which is 39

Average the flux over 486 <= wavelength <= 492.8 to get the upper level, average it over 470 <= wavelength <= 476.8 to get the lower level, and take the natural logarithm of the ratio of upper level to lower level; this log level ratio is 0.31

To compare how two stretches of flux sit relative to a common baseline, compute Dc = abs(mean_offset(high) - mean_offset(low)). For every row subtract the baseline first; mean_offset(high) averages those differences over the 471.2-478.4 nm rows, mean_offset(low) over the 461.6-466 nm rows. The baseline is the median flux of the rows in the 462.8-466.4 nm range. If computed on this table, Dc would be 1.1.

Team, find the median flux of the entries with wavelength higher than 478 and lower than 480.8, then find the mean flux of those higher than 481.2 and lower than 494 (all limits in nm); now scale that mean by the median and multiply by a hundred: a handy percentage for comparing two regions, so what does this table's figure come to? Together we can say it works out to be 110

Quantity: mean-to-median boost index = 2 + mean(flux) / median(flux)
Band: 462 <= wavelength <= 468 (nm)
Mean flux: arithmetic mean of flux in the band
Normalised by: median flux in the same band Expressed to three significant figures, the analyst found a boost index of 3.01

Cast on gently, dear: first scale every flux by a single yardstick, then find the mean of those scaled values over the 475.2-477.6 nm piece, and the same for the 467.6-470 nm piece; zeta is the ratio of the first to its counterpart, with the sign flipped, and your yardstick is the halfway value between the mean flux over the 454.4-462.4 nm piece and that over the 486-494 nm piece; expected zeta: -0.83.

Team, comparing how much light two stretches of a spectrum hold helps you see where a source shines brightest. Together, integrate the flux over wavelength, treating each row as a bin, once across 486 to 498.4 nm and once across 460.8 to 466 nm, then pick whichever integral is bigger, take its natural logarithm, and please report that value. 5.9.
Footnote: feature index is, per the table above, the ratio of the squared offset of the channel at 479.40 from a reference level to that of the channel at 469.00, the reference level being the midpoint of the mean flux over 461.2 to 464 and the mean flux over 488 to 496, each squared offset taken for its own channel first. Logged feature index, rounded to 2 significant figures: 5.3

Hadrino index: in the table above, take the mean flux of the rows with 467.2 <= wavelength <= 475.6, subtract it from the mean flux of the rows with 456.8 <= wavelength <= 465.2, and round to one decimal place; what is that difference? -2.3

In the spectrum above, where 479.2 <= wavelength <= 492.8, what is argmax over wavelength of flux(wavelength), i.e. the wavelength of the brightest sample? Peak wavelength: 491.80 nm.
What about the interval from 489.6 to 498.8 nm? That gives 497.80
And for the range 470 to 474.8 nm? 471.80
